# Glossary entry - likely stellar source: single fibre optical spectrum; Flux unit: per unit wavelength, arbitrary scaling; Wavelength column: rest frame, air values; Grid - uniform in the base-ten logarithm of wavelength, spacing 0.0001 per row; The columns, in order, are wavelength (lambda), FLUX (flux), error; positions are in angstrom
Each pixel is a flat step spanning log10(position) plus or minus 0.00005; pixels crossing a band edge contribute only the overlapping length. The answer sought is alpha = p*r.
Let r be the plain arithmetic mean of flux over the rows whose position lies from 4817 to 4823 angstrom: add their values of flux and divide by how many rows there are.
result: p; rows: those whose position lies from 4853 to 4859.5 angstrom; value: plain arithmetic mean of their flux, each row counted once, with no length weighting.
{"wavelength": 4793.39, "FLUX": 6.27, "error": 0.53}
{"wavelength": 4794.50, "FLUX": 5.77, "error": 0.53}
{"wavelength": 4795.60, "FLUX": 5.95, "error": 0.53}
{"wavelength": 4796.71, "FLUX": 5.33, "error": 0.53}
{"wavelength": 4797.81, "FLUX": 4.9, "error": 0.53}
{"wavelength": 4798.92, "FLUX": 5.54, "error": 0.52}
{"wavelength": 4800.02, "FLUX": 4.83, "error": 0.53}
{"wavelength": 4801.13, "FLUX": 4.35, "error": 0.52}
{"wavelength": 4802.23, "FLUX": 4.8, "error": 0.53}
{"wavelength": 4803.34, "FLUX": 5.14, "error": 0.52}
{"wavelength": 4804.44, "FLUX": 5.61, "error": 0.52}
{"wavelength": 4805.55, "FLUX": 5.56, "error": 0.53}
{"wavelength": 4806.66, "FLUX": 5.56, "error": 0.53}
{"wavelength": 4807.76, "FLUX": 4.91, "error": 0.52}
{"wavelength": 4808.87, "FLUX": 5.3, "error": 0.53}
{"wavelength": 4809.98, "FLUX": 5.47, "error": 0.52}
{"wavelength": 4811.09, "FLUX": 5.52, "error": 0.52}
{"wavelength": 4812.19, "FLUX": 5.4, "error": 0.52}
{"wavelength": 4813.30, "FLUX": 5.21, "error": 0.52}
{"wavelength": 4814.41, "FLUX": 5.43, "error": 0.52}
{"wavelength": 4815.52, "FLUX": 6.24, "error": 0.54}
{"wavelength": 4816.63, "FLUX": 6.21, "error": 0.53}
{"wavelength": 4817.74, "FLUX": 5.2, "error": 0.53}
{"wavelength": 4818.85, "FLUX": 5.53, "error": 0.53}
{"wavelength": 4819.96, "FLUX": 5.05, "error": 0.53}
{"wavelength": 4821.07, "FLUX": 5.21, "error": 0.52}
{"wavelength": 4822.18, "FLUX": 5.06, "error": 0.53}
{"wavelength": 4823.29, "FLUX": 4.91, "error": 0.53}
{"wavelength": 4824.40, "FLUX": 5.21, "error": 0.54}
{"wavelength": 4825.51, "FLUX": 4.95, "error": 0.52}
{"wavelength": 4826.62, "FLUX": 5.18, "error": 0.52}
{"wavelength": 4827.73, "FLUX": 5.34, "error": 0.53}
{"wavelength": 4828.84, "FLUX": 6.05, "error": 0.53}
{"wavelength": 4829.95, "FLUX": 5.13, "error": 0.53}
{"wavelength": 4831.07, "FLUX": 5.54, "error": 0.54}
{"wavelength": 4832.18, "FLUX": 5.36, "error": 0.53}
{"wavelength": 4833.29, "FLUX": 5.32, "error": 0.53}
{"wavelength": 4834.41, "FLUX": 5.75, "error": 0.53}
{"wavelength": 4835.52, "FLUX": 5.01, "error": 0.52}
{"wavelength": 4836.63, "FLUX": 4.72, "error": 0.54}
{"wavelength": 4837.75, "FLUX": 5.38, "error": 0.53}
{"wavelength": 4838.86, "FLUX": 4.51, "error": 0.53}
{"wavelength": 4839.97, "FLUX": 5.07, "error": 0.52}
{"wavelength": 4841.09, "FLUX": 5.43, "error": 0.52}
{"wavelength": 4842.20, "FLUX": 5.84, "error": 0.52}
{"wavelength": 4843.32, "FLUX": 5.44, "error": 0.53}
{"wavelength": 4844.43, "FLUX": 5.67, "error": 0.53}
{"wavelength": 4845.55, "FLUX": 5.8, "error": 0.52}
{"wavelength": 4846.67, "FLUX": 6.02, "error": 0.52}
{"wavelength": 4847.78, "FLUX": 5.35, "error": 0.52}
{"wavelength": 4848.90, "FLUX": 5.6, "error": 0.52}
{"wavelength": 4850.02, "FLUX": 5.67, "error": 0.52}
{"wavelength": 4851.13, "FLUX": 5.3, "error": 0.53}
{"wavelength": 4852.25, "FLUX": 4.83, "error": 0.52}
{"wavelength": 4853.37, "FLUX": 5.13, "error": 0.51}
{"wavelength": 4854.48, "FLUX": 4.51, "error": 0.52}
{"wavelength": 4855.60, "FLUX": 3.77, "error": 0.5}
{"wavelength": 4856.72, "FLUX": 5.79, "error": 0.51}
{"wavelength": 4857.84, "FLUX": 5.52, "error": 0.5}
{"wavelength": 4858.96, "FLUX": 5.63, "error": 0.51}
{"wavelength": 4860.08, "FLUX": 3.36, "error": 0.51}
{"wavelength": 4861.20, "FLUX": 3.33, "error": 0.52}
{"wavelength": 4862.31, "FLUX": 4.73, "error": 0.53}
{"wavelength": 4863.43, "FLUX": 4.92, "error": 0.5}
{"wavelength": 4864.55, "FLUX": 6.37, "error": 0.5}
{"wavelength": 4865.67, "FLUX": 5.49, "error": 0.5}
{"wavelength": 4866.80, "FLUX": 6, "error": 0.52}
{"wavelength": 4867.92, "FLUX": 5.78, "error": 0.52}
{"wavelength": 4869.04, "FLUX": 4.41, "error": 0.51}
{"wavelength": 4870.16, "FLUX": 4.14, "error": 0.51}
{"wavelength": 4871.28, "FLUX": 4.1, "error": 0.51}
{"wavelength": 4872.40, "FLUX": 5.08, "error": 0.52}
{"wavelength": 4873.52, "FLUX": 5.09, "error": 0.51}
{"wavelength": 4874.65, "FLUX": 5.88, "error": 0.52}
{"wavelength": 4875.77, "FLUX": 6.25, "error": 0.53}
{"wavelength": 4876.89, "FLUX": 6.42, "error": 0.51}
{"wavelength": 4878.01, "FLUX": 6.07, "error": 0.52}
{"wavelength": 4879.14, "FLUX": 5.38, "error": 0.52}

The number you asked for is 26.4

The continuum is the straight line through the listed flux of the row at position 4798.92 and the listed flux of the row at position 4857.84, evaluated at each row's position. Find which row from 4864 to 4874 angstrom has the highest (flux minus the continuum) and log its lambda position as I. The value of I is 4864.55 angstrom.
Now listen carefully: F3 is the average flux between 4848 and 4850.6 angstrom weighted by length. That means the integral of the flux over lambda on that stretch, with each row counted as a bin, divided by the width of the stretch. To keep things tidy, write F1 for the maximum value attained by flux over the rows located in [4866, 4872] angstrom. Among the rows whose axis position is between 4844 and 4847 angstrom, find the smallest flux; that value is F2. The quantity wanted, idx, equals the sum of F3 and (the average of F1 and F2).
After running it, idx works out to 11.4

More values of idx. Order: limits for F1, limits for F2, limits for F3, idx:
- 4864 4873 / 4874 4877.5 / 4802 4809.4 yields 11.4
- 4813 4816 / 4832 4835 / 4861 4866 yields 10.9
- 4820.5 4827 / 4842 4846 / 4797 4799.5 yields 10.6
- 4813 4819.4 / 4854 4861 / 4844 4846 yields 10.5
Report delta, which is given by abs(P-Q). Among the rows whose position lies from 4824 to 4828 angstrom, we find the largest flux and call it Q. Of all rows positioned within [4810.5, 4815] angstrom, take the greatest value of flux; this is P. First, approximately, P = 5.52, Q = 5.34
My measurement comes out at 0.2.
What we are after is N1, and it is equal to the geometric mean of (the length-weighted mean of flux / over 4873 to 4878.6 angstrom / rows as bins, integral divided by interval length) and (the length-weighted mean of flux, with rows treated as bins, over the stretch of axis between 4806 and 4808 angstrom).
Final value 5.62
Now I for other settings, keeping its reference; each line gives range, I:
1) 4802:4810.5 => 4804.44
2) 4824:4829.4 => 4828.84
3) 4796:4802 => 4798.92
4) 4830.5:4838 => 4834.41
